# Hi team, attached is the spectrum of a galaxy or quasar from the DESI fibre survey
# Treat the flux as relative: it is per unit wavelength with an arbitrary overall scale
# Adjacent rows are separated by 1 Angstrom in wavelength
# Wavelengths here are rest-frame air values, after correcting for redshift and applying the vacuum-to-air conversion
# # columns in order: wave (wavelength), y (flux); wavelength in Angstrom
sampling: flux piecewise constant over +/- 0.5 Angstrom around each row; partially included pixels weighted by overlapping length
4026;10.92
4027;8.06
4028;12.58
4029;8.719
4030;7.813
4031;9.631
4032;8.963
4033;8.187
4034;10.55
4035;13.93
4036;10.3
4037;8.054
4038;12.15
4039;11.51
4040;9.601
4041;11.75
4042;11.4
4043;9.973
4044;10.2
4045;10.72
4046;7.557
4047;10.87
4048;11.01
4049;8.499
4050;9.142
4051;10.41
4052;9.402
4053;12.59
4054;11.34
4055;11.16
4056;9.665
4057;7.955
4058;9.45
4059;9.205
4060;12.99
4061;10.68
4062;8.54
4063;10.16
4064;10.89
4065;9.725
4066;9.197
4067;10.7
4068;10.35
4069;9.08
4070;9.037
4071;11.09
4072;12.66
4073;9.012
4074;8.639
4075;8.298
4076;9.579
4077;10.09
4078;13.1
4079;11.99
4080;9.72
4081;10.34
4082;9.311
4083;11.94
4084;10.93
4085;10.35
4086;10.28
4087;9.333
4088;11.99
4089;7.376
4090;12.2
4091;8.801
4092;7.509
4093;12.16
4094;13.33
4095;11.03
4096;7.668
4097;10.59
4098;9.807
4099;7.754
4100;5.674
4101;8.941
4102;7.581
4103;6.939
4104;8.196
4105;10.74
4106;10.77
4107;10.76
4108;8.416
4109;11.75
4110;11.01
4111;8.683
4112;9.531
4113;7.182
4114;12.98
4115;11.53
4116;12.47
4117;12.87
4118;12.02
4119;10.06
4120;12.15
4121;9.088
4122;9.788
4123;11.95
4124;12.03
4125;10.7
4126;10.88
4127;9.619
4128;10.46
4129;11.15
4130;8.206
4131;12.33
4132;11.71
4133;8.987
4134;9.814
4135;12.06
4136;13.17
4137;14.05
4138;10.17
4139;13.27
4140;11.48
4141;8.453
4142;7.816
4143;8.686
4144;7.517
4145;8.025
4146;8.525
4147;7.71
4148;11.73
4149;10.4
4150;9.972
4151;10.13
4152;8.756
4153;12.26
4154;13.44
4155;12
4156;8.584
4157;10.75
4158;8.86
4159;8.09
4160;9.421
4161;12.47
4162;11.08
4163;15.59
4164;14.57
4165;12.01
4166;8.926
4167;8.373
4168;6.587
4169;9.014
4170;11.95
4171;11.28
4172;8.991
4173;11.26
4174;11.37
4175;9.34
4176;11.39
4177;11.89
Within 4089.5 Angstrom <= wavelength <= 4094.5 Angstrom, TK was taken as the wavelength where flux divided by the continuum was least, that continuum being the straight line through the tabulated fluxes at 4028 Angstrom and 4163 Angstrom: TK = 4092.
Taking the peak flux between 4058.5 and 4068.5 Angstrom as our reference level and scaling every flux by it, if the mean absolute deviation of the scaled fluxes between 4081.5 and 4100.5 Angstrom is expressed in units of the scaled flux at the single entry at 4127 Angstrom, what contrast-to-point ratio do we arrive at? 0.17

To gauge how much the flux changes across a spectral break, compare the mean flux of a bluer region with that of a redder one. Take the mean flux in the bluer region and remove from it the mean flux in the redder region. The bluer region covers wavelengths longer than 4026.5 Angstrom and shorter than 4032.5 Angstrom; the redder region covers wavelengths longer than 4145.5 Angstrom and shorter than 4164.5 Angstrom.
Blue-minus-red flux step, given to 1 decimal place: -1.5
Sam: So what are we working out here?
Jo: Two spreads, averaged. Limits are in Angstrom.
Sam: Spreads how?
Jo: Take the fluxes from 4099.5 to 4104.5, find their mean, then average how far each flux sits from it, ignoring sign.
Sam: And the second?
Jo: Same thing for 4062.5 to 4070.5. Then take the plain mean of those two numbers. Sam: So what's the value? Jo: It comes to 0.78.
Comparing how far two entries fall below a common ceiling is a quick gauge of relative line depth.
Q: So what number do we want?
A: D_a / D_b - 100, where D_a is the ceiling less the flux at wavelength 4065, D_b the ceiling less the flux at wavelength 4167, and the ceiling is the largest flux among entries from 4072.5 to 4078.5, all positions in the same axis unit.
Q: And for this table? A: -99.3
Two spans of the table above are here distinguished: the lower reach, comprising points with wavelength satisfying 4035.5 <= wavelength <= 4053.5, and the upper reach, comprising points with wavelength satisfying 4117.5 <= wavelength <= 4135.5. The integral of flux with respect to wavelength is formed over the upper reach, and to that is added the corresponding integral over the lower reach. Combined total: 378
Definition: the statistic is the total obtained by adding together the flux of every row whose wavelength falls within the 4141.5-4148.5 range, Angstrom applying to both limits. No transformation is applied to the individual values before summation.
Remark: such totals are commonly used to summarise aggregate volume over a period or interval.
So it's 60.0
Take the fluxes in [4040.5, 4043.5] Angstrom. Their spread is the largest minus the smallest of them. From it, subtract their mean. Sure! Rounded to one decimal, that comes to -9.3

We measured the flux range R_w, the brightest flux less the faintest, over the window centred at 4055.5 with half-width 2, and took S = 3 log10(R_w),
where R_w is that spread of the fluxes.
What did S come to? 1.6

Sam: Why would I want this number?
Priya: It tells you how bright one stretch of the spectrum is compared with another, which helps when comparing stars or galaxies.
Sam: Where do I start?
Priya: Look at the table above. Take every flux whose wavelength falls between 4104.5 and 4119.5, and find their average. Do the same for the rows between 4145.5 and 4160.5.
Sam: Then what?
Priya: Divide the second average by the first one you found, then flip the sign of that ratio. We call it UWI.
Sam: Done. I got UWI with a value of -0.94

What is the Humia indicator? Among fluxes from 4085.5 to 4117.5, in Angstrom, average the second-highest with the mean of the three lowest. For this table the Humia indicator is 9.8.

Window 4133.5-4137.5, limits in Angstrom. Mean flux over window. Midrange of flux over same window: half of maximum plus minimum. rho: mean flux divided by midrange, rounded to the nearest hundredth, 1.03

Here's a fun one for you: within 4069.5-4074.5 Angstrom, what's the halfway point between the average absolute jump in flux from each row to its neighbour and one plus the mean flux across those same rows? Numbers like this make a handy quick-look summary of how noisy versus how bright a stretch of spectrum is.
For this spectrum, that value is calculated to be 6.50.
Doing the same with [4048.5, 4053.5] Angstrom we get 6.27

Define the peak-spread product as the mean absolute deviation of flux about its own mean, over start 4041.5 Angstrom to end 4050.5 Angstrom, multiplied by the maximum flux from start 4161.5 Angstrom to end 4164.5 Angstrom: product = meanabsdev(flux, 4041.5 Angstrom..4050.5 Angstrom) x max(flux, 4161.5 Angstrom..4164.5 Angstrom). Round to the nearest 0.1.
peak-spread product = 15.9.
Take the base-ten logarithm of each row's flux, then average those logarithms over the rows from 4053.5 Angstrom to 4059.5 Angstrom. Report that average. 0.99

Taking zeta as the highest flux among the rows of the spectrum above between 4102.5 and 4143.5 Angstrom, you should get 14.05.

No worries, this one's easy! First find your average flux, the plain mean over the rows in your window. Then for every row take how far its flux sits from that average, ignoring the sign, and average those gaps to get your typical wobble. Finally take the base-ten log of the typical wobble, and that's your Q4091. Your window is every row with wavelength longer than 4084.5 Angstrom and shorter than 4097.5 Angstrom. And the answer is 0.20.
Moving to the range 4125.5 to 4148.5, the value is 0.23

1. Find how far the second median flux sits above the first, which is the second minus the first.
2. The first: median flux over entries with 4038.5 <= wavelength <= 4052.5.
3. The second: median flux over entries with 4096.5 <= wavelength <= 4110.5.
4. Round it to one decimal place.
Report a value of -0.9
